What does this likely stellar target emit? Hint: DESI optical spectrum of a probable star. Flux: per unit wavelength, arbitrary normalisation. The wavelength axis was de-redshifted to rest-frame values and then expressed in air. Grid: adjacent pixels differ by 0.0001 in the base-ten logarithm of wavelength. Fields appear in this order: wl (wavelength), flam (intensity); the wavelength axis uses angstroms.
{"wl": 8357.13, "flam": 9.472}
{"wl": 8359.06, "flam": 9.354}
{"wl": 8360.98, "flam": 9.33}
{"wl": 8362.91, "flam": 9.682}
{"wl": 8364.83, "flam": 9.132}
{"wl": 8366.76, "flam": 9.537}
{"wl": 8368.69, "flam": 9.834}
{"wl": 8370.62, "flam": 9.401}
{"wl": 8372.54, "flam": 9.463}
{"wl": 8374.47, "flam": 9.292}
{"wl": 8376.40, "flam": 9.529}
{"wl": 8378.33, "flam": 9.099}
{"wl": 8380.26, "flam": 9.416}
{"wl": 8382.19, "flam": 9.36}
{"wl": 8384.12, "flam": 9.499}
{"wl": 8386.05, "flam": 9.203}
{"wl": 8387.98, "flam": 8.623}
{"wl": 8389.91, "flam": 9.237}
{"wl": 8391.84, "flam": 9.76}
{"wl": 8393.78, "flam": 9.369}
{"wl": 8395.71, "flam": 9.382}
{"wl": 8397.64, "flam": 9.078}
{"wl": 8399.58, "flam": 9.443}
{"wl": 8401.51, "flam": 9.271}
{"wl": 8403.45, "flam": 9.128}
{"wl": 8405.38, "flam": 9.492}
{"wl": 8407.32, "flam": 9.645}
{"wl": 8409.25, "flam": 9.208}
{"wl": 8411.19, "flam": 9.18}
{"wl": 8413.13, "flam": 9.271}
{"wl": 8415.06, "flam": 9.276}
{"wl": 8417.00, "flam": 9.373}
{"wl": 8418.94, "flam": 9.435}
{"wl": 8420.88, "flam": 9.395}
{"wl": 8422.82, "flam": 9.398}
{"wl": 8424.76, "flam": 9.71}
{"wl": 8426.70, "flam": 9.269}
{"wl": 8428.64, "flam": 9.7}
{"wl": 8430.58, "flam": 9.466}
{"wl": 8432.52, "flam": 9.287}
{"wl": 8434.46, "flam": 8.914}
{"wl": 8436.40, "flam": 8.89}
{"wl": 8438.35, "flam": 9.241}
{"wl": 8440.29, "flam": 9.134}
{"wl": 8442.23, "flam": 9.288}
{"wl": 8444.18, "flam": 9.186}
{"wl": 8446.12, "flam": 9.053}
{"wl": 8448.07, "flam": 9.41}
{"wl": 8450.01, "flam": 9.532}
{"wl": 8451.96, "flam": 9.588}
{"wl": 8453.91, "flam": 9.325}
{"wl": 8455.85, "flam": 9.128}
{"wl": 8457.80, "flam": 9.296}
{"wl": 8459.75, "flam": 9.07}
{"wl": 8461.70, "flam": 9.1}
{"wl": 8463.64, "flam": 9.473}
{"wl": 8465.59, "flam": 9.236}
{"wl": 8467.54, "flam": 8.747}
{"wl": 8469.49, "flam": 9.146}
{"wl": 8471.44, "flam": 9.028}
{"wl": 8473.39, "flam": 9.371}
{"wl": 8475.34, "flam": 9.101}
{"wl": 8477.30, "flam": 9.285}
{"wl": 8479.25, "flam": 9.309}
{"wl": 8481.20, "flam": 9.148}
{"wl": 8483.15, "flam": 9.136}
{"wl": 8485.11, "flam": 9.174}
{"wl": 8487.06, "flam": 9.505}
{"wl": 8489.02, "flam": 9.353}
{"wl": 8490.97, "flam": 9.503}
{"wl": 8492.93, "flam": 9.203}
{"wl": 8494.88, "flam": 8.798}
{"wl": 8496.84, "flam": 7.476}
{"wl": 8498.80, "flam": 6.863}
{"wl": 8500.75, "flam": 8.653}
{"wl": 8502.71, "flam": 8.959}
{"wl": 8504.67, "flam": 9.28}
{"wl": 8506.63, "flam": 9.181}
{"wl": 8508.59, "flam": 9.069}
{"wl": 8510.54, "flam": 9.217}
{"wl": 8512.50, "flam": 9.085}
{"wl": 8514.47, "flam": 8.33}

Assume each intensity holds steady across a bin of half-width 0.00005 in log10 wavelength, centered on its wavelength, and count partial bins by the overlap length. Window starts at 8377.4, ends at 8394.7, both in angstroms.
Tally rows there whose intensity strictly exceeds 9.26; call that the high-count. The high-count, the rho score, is 5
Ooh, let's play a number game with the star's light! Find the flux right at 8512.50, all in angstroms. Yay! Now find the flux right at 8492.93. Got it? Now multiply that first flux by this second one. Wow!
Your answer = 84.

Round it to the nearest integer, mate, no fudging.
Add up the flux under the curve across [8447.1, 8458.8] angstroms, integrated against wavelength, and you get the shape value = 110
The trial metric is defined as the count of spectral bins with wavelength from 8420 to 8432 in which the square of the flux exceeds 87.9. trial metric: 5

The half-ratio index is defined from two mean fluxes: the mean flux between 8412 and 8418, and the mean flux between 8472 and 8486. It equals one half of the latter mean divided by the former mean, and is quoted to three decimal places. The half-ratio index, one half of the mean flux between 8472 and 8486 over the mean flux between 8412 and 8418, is 0.495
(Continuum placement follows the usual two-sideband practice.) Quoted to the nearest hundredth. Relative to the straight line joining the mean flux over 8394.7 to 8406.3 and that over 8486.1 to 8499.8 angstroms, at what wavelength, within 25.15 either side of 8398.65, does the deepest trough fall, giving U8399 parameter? 8387.98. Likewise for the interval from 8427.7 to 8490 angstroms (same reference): 8436.40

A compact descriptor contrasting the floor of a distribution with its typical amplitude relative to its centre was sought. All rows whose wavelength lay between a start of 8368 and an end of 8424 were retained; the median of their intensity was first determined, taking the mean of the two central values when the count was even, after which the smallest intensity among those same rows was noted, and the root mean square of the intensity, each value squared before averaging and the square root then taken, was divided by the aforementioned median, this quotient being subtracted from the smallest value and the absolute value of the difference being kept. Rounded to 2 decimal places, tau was 7.63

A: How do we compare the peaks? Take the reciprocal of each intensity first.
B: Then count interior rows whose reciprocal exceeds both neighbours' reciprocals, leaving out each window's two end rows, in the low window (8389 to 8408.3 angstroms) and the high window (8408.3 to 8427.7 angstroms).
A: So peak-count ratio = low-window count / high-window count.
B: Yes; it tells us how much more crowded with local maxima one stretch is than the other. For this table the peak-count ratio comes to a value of 1.5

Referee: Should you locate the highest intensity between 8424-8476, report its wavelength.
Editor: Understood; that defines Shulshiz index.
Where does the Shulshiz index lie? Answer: 8424.76 angstroms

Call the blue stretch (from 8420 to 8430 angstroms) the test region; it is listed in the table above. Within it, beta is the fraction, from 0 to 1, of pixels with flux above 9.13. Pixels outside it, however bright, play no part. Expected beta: 1.00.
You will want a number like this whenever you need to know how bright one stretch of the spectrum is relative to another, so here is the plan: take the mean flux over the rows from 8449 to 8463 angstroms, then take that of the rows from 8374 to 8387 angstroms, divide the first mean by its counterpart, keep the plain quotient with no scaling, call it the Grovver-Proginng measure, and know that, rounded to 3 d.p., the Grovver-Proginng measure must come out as 0.995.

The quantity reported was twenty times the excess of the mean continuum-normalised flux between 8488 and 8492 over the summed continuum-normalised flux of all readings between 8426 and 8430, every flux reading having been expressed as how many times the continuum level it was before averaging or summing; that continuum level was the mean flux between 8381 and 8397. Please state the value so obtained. -20.5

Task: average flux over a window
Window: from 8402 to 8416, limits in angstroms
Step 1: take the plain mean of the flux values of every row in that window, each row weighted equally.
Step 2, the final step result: 9.31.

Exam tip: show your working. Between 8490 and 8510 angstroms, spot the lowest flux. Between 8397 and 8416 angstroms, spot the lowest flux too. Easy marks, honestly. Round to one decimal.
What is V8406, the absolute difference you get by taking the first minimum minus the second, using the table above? 2.2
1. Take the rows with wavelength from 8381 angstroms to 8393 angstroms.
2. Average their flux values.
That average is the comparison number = 9.28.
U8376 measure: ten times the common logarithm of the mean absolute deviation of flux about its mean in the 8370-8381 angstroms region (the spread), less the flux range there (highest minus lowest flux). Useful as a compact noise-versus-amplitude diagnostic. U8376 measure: -9.9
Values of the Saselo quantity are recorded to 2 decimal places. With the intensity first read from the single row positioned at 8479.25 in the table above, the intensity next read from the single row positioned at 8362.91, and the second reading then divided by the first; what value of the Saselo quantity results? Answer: 1.04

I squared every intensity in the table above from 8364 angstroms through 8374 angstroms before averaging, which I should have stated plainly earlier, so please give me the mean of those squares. 90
